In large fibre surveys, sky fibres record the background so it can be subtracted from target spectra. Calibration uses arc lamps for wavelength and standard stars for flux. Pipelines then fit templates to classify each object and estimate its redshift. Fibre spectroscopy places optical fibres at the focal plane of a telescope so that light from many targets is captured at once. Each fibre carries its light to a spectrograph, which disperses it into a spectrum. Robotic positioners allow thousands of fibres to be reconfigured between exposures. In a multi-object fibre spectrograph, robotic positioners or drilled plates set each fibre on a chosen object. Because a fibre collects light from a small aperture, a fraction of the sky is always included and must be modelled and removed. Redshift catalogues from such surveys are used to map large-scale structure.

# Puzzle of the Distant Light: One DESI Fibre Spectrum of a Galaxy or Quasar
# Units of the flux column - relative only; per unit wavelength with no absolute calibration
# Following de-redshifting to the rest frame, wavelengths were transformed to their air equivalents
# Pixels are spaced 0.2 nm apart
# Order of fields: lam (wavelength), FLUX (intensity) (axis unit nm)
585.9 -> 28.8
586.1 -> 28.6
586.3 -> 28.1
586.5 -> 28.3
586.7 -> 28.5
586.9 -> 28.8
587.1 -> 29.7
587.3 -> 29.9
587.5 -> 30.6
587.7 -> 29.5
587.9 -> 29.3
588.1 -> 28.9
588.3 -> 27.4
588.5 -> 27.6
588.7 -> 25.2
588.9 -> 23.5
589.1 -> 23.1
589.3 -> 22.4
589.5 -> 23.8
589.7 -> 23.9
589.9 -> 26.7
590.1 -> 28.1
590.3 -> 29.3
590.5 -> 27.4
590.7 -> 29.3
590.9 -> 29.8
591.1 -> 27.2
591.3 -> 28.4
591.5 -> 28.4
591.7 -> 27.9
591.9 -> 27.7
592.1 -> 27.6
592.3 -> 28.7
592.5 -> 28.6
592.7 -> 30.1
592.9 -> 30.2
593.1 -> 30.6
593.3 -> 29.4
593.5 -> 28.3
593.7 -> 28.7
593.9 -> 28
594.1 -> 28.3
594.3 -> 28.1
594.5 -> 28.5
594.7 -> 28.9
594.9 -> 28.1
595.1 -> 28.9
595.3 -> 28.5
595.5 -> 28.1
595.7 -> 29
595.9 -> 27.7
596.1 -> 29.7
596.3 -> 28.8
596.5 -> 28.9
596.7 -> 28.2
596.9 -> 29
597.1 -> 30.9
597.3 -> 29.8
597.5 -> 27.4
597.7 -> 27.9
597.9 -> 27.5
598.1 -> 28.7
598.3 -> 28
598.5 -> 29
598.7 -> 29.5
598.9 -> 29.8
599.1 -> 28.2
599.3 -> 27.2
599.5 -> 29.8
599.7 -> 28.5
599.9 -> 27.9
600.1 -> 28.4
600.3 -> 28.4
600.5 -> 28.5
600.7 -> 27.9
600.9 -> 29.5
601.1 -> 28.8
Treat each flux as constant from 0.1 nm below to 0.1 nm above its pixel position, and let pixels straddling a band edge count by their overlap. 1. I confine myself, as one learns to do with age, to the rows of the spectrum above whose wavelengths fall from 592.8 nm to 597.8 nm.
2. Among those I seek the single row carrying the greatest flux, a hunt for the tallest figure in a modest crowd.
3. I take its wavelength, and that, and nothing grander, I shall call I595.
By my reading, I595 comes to 597.1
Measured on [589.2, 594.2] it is 593.1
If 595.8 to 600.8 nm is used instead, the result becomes 597.1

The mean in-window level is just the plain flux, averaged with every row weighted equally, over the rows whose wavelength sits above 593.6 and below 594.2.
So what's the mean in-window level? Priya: 28.3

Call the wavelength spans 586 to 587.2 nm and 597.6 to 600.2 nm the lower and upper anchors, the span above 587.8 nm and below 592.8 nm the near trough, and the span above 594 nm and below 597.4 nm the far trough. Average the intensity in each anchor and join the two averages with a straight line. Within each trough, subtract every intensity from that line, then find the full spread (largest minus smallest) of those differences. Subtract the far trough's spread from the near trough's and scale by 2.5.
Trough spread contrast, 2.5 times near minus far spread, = 11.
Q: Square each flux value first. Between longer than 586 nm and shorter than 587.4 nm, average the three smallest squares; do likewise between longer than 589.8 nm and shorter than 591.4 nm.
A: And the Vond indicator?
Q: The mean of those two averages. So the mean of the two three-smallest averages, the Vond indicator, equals 768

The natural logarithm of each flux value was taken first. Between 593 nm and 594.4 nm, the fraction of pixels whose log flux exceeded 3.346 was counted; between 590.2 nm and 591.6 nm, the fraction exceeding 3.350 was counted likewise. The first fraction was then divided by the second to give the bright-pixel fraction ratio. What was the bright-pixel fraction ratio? 1.0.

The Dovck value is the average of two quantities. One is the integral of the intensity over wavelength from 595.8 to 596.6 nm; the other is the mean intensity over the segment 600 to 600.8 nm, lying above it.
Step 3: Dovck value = 25.66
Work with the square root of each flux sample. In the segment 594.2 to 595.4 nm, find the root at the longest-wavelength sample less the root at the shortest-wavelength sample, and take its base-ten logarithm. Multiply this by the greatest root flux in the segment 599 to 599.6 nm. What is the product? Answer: -7.8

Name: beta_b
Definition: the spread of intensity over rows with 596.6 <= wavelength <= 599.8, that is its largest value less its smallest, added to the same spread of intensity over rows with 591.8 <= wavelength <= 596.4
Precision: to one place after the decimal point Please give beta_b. 6.7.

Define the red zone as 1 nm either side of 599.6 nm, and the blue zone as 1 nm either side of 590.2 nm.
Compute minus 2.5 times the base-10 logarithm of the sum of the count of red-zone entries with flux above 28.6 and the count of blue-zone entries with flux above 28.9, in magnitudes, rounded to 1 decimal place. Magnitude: -1.9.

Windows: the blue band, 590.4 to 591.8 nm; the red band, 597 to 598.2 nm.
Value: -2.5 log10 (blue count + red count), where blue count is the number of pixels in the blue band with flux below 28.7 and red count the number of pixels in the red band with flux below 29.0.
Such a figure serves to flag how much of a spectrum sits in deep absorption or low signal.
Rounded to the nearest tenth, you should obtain -2.4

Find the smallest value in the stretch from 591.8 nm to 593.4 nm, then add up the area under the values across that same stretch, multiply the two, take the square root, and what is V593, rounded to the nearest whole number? 36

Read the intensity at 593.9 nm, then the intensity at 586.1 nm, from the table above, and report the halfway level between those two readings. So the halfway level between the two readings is 28.3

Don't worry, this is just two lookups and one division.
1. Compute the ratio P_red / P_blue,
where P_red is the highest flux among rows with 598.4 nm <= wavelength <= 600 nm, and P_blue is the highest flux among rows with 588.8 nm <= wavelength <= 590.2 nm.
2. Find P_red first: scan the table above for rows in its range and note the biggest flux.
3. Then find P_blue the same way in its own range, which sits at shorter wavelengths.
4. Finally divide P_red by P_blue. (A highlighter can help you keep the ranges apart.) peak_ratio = 1.06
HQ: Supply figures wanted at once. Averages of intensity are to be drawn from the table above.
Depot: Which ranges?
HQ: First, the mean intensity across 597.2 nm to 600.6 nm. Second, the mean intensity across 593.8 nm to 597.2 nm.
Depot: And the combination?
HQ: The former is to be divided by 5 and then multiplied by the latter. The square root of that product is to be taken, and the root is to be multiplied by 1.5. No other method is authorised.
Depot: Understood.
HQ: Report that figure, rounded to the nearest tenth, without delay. 19.2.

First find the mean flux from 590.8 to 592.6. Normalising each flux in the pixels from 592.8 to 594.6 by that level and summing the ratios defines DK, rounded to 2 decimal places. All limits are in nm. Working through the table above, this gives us 9.21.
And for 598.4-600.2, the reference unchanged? 9.14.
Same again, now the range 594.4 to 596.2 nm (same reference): 9.11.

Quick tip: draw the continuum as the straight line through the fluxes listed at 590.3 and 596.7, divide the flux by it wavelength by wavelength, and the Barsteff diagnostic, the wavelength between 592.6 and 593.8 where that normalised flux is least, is 593.5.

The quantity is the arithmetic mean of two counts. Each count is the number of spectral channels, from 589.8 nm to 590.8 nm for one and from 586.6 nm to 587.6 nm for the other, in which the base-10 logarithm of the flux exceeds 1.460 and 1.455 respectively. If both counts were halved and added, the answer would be 3.0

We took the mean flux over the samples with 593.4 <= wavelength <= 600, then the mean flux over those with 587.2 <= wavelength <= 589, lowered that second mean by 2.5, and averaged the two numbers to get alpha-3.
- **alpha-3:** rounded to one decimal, 27.0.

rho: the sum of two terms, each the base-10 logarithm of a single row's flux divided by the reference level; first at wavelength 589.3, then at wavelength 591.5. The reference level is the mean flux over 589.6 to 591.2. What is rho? -0.08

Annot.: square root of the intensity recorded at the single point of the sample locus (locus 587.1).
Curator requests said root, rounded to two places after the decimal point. 5.45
